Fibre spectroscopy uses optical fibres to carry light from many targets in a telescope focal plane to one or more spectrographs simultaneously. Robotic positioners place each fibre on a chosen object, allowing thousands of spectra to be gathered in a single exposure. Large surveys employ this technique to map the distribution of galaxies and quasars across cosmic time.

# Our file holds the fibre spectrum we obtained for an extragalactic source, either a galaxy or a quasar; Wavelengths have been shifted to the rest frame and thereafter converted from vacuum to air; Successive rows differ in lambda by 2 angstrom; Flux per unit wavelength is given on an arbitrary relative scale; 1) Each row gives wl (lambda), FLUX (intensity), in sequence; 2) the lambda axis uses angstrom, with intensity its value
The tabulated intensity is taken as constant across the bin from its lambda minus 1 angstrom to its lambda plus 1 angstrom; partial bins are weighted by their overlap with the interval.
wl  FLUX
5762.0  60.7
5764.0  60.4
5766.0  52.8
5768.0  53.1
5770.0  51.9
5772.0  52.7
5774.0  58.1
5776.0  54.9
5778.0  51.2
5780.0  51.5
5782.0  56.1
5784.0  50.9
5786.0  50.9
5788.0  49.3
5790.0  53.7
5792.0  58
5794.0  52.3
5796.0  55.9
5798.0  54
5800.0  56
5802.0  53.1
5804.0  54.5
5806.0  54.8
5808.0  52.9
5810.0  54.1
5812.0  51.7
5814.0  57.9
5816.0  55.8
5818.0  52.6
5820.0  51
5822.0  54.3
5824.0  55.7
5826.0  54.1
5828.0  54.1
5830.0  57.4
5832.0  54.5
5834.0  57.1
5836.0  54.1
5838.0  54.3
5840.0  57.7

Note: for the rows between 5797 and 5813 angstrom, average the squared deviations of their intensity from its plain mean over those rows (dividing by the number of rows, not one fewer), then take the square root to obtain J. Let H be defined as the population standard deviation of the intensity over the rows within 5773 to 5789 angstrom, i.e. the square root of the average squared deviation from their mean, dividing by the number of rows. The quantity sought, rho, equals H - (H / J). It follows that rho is 0.5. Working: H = 2.9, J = 1.2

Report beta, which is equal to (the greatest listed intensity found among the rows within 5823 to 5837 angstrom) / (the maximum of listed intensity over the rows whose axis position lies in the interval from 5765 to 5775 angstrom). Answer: 0.988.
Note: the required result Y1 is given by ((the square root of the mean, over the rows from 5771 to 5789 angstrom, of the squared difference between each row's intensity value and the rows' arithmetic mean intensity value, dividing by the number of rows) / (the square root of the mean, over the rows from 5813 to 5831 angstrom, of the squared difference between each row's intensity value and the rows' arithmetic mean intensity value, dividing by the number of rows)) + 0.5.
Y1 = 1.82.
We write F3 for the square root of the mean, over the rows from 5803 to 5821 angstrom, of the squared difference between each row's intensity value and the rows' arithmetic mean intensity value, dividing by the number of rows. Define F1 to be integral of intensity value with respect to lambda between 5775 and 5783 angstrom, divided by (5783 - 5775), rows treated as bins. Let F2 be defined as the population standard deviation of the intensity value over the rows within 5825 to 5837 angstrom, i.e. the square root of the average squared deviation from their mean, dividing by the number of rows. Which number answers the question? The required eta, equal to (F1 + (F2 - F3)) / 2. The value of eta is 26.4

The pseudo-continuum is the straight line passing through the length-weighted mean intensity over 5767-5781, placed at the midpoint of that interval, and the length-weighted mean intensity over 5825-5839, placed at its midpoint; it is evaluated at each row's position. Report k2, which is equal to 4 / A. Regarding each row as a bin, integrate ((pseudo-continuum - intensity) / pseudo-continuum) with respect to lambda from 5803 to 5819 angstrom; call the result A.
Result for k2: 81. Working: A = 0.0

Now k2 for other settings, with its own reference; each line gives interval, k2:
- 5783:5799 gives 18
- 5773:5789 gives 20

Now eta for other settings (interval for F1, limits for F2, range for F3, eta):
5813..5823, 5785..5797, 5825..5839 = 27.9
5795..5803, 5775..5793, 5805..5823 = 27.7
